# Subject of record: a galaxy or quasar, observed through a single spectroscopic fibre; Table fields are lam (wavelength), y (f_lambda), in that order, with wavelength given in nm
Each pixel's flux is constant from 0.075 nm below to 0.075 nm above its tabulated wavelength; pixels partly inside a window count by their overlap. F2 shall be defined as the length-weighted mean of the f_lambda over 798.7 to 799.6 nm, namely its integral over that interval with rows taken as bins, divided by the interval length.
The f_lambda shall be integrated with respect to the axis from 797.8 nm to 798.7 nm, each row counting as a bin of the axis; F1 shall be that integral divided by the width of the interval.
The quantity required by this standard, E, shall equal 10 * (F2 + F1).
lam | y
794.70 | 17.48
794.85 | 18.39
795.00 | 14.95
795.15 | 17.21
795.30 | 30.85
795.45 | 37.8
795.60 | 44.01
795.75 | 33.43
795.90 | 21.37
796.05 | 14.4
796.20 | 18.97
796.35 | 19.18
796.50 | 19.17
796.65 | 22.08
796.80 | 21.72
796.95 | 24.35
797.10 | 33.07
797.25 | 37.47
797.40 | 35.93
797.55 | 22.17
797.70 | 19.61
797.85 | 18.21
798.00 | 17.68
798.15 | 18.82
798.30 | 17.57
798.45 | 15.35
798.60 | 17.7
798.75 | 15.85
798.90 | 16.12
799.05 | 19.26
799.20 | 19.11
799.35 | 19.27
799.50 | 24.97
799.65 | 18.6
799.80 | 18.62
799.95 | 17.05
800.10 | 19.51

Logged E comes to 367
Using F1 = 17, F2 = 19.2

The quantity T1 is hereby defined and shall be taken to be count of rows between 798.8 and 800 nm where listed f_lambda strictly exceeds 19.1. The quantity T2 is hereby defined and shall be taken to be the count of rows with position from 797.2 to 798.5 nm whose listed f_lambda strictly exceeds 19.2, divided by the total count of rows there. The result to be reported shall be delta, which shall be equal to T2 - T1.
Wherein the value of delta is -3.6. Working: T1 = 4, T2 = 0.44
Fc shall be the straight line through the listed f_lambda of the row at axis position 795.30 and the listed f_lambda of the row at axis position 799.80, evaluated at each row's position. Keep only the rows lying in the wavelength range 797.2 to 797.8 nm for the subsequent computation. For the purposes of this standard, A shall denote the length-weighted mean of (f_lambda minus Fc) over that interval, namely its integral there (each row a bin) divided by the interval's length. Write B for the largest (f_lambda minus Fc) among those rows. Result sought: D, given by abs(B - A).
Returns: 8.8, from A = 3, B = 12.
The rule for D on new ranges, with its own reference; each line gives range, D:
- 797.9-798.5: 1.2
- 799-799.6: 4.9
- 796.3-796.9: 1.5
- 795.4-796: 10.6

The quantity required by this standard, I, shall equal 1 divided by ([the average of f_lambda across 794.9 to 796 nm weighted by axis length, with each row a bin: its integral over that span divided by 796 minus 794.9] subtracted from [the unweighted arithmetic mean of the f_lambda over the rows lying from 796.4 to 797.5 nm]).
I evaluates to -3.55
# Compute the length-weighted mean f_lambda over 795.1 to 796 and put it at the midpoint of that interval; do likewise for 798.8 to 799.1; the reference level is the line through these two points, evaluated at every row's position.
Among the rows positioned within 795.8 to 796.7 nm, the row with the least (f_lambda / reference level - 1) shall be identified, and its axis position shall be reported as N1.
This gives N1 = 796.05 nm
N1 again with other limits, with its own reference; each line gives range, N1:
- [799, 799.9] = 799.05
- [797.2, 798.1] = 798.00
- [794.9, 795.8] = 795.00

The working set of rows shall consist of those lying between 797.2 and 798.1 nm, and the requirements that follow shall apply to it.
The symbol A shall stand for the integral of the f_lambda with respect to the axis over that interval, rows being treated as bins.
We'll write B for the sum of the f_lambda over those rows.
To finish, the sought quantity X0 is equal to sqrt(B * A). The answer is 58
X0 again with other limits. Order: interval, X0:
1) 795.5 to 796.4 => 59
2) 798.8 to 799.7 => 45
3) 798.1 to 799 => 39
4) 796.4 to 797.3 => 61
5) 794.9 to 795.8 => 69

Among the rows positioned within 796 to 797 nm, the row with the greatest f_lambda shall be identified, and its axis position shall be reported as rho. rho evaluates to 796.95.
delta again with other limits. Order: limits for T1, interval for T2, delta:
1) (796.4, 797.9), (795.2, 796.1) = -8.2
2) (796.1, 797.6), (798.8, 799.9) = -8.6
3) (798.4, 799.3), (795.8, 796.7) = -1.7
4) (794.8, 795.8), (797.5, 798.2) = -3.6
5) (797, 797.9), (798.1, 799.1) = -4.9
